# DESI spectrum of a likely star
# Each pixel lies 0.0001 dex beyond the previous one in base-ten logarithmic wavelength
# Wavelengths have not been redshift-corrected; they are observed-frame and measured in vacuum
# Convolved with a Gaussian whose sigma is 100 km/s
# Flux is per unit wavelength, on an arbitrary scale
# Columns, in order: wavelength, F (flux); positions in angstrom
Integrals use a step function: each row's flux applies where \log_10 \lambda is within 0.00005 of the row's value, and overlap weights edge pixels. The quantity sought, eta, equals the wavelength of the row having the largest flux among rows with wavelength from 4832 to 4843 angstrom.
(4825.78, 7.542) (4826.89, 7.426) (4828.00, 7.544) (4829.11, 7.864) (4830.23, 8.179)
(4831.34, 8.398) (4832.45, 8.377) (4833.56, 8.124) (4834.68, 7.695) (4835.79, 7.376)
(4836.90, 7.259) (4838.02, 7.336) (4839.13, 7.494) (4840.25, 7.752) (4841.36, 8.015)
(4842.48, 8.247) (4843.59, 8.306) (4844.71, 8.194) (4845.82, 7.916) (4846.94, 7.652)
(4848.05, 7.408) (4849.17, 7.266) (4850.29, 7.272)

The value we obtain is 4832.45 angstrom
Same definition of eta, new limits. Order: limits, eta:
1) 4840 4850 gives 4843.59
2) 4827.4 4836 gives 4831.34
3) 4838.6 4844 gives 4843.59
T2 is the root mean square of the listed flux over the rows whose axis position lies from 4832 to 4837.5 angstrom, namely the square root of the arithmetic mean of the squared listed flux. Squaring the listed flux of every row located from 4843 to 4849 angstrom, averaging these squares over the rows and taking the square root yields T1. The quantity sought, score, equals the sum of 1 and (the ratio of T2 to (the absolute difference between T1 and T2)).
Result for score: 64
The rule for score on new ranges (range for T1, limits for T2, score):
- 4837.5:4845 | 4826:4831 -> 51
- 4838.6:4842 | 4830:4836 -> 30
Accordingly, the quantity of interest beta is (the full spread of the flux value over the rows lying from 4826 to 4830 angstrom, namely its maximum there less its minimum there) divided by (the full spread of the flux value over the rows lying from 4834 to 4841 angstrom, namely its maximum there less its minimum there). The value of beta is 0.9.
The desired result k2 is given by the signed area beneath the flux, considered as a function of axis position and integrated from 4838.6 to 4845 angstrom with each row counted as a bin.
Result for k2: 51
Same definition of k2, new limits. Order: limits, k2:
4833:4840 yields 53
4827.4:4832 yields 37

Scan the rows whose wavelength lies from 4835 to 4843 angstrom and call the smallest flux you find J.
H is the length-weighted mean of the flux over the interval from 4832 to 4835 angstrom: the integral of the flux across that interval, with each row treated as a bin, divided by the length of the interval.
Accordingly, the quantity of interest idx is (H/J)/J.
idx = 0.153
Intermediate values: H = 8.1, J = 7.259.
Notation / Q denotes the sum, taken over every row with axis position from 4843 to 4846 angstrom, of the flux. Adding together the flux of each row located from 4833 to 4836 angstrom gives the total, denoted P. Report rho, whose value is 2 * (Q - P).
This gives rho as 2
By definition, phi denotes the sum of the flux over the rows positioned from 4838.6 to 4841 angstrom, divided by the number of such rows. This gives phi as 7.62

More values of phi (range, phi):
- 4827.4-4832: 8.00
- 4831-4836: 7.99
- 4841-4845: 8.19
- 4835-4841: 7.44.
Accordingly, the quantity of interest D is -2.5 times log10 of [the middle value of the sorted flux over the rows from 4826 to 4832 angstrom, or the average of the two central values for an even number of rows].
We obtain -2.24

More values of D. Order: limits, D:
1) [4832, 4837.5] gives -2.22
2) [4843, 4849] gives -2.25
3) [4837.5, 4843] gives -2.22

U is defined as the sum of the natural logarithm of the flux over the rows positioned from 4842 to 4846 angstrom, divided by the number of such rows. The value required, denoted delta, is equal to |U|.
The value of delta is 2.10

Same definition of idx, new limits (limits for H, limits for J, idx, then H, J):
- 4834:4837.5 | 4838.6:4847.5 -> 0.133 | 7.5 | 7.494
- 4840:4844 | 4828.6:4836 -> 0.149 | 8.1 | 7.376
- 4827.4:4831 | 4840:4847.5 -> 0.135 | 7.9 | 7.652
